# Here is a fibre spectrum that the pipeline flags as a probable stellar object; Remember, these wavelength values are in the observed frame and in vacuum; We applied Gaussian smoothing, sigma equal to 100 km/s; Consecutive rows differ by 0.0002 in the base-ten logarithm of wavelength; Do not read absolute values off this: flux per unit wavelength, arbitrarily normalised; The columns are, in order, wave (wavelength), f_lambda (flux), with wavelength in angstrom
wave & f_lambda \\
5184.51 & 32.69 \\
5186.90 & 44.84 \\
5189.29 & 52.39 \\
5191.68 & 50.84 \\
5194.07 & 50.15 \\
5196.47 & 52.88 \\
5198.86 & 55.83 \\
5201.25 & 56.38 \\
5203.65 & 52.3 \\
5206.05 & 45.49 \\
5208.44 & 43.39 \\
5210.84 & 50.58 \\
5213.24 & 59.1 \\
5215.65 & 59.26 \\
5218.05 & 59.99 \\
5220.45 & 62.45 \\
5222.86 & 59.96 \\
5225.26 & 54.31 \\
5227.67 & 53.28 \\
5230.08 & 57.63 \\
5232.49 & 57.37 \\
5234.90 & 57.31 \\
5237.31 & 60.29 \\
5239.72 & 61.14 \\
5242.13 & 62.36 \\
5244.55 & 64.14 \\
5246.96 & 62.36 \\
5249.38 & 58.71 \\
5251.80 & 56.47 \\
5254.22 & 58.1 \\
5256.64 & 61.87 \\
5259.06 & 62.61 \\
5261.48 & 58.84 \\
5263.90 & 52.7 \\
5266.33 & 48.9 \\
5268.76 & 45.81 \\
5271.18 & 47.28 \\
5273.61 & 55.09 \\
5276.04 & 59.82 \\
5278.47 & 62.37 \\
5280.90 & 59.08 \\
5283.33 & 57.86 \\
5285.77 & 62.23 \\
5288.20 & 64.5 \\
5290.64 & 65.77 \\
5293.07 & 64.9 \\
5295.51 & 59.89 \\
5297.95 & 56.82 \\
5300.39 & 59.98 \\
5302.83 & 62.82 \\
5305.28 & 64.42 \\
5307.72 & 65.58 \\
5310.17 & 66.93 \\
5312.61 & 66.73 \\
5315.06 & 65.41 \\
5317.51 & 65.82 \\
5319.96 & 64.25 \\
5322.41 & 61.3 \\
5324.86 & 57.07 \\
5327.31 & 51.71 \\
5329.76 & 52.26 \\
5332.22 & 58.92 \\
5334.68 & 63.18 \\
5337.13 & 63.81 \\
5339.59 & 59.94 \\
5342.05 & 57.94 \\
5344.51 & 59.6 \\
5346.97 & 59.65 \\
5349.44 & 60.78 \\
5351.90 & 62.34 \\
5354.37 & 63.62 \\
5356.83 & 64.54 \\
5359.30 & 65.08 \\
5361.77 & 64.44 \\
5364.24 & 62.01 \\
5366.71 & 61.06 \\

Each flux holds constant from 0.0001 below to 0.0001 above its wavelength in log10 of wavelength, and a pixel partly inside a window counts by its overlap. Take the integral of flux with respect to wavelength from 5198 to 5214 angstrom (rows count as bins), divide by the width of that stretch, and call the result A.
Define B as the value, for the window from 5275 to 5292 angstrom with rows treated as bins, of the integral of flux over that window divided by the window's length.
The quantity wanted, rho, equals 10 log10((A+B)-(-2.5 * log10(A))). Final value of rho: 20.7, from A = 51.6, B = 62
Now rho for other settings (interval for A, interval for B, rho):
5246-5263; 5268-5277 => 20.7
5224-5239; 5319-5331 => 20.7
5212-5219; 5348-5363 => 21.0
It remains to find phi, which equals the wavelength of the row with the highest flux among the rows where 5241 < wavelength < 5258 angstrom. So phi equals 5244.55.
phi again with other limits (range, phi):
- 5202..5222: 5220.45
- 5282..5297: 5290.64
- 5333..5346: 5337.13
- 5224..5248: 5244.55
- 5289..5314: 5310.17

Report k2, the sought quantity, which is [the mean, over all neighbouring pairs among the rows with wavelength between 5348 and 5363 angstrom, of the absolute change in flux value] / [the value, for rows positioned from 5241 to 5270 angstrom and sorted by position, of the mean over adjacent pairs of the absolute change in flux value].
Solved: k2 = 0.34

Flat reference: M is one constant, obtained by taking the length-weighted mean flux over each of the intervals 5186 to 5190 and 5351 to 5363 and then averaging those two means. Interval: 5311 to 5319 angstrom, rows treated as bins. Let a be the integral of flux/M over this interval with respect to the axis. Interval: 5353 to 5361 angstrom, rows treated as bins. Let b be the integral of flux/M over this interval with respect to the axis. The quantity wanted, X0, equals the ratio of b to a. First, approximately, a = 9.39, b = 9.2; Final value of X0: 0.98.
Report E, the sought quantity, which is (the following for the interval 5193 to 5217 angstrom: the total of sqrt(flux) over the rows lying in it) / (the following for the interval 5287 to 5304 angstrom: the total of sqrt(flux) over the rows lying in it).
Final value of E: 1.3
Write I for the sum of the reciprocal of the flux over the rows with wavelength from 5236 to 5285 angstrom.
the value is 0.35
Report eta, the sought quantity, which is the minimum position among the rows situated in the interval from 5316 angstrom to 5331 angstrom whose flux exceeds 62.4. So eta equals 5317.51 angstrom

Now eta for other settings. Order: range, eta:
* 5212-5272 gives 5220.45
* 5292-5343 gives 5293.07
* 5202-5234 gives 5220.45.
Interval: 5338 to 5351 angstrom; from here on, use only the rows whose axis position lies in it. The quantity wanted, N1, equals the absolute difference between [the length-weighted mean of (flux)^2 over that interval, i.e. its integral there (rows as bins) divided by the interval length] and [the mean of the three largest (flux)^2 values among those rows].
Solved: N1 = 42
